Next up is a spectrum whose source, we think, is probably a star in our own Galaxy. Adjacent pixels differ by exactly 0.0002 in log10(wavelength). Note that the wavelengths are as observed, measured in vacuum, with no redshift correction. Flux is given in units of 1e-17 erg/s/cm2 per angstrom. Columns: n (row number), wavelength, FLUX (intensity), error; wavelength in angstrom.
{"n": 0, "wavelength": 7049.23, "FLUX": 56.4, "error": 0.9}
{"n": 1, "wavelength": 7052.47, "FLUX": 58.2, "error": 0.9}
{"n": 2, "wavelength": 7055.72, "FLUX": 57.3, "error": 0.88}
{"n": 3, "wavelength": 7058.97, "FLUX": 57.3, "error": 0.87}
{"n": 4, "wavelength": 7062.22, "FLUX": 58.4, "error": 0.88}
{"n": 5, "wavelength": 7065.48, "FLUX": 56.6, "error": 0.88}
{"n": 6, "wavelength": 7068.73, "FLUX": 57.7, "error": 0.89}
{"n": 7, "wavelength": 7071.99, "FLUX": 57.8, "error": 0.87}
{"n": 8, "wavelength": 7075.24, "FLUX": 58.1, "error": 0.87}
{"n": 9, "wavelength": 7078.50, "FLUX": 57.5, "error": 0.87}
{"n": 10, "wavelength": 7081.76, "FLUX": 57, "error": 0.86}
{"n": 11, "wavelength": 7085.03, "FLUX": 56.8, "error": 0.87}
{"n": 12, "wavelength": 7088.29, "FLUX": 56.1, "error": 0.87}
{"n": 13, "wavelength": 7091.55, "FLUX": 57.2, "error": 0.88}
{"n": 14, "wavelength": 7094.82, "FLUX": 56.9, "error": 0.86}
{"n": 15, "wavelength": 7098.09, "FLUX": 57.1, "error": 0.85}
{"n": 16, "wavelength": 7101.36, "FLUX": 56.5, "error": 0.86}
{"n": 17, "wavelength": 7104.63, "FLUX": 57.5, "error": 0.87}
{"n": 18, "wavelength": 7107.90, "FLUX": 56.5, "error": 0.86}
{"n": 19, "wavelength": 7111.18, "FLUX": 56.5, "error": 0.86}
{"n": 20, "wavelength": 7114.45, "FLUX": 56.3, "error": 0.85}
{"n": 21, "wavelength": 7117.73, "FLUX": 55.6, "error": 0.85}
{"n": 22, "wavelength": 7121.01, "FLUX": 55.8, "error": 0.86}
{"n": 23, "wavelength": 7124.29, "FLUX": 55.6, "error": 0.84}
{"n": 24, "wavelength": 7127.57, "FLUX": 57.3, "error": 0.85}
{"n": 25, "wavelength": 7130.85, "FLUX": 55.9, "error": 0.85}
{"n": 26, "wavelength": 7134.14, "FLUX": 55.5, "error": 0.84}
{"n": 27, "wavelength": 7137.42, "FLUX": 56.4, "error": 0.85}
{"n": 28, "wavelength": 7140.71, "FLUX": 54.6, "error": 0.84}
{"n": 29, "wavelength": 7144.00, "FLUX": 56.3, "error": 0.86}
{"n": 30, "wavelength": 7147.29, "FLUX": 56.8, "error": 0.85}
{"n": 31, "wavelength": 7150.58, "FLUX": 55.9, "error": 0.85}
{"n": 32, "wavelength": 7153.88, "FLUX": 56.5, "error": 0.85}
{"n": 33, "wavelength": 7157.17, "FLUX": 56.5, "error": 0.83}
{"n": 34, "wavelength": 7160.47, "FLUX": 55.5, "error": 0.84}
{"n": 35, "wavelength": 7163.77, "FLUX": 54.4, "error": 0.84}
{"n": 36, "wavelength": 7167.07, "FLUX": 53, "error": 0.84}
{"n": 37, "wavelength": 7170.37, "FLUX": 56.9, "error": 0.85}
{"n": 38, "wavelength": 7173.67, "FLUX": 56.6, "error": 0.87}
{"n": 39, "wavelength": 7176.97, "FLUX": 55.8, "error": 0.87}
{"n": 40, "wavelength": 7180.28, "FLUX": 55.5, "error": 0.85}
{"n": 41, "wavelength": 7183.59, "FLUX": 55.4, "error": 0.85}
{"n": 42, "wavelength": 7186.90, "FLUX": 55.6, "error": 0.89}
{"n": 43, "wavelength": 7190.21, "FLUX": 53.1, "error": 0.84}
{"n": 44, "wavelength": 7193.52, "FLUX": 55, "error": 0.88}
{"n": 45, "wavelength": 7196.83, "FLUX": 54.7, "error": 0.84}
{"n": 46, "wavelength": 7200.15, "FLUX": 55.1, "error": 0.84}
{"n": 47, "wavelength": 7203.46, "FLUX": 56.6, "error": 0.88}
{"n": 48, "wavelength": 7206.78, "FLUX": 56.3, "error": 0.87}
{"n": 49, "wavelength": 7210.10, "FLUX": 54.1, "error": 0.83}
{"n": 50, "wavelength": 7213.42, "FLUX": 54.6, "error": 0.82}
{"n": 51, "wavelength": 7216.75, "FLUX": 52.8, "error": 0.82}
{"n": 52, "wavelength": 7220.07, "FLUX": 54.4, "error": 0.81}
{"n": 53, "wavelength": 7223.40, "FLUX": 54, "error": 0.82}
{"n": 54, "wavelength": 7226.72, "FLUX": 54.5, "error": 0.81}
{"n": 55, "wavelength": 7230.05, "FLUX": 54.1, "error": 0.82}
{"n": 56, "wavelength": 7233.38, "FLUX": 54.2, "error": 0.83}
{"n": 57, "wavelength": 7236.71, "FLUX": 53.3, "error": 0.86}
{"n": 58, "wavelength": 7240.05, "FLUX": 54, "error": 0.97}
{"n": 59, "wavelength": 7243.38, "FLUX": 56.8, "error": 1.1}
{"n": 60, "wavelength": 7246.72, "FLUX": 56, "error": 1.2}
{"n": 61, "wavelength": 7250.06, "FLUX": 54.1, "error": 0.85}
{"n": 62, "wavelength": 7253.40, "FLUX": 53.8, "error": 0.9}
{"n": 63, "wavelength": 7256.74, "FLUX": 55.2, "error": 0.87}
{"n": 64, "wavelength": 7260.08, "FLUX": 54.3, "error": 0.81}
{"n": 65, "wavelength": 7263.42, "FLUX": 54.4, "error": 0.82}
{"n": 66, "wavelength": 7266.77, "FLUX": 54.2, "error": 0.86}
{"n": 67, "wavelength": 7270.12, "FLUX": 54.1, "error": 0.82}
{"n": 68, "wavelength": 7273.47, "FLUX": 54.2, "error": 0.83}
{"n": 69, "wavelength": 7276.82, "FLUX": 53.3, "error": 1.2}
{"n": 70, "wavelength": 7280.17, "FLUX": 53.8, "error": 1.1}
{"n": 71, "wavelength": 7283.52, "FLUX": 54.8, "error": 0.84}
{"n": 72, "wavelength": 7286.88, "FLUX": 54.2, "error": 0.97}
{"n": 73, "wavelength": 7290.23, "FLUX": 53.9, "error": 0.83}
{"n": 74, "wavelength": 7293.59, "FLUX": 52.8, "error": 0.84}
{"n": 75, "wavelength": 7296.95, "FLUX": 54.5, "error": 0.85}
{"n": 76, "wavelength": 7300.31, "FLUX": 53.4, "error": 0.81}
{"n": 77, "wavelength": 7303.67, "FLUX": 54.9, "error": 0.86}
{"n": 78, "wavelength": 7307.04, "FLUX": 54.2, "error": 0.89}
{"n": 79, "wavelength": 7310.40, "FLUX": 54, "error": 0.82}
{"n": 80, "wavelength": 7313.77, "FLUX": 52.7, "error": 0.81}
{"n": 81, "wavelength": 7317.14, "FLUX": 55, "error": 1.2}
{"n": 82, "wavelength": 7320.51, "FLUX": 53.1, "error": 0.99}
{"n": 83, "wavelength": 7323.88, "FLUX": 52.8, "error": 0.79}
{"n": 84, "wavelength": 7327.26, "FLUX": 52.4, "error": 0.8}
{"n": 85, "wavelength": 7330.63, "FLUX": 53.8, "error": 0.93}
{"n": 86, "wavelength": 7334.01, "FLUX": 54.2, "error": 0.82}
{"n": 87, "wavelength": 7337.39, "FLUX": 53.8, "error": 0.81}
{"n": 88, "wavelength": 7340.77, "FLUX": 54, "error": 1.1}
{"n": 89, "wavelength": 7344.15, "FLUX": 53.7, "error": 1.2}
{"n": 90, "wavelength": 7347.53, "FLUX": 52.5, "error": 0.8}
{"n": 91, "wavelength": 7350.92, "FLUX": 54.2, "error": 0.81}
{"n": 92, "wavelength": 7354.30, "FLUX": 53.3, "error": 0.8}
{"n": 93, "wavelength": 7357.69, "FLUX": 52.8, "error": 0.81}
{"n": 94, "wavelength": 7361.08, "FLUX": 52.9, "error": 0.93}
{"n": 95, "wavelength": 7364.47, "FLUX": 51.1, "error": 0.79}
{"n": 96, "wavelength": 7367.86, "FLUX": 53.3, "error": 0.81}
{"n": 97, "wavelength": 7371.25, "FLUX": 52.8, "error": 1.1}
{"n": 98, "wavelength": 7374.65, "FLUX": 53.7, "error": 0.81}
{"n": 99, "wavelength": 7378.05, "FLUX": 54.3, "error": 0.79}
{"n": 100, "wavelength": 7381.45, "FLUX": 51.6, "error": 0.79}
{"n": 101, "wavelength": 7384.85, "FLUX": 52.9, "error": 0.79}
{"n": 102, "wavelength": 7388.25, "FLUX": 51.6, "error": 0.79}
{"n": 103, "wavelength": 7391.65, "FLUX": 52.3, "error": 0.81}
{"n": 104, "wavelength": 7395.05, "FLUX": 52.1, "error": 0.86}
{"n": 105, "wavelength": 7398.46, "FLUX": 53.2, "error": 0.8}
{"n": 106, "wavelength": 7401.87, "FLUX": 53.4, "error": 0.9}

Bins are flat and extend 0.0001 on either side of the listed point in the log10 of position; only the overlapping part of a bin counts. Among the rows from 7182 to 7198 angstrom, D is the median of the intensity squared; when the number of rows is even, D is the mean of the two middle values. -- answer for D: 3025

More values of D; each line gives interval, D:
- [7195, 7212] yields 3036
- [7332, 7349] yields 2894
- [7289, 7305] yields 2905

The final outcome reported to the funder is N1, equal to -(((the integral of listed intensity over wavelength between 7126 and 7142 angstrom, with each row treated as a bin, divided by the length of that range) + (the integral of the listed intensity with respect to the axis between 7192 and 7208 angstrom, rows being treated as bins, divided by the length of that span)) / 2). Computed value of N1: -55.8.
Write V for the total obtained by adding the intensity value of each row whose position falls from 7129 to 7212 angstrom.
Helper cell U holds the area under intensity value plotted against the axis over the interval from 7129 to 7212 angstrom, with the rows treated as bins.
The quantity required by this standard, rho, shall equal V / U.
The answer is 0.301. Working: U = 4608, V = 1388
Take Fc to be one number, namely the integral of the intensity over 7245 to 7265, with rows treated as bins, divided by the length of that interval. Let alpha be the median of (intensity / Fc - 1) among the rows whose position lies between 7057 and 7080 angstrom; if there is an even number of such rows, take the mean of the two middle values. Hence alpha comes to 0.056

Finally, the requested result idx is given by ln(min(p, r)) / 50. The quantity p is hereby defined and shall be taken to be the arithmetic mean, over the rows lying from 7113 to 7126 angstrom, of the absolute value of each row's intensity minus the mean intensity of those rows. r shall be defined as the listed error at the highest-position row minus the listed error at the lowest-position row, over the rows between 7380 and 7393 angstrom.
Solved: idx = -0.08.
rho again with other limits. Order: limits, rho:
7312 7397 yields 0.294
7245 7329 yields 0.298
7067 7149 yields 0.305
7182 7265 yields 0.301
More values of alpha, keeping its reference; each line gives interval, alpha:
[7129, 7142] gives 0.019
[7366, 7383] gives -0.025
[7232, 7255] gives -0.010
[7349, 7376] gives -0.028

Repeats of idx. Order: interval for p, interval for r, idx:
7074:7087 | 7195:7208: -0.07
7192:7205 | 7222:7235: -0.09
